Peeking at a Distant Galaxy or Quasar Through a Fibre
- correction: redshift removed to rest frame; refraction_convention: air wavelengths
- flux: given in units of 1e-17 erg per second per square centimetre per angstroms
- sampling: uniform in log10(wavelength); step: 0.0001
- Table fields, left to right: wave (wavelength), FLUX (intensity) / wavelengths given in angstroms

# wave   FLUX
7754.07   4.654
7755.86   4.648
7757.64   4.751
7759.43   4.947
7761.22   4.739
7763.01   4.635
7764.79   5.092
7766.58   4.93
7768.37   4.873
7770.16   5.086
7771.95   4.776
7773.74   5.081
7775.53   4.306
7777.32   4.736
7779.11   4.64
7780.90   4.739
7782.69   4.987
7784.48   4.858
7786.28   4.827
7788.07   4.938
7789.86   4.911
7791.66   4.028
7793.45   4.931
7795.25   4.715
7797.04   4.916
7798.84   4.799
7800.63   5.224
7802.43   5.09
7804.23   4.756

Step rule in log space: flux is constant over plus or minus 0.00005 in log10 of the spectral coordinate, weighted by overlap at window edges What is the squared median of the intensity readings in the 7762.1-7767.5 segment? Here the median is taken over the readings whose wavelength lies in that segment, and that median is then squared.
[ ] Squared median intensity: 24.3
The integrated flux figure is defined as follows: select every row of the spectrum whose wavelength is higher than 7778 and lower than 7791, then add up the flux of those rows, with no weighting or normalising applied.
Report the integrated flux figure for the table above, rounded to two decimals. 33.90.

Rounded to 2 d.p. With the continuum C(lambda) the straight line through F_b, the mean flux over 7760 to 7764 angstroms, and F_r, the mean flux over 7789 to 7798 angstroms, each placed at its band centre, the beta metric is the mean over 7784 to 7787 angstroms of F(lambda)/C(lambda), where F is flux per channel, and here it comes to 1.03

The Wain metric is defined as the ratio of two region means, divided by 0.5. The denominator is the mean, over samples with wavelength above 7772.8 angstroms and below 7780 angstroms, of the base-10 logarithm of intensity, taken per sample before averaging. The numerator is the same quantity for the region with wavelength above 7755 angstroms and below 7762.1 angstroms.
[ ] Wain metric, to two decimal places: 2.02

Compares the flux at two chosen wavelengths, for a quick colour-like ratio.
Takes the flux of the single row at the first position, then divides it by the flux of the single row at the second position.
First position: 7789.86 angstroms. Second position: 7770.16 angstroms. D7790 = 0.966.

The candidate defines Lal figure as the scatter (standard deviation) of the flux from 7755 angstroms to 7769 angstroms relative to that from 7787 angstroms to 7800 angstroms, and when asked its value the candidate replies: 0.49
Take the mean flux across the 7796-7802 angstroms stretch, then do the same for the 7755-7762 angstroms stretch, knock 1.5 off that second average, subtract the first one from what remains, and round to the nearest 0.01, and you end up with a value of -1.71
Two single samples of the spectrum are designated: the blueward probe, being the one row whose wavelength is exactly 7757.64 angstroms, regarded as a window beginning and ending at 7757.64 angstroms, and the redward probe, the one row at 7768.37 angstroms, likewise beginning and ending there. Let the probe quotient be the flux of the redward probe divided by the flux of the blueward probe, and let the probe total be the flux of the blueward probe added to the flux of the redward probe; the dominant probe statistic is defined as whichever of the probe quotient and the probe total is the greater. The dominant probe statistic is 9.6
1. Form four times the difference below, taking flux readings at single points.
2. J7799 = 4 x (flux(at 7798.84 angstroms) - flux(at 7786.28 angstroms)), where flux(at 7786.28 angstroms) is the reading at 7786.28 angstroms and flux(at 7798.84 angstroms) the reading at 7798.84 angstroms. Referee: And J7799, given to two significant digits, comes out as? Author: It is -0.11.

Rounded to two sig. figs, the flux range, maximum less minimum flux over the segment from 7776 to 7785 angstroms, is 0.35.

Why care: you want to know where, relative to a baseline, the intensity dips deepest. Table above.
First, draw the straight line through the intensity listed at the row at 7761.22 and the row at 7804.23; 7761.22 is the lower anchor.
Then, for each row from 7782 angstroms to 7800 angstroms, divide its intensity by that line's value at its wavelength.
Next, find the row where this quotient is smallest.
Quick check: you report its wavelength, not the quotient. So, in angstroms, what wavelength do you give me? 7791.66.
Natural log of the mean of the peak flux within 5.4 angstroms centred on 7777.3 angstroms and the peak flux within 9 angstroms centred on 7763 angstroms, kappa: 1.59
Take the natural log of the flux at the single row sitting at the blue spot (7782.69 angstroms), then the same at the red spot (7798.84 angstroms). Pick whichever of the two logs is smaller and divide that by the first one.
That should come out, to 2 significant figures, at 0.98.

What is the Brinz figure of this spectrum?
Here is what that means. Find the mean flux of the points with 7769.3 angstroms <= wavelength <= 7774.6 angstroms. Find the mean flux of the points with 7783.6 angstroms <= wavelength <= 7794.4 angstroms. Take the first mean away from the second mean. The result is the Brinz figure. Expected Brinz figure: -0.23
